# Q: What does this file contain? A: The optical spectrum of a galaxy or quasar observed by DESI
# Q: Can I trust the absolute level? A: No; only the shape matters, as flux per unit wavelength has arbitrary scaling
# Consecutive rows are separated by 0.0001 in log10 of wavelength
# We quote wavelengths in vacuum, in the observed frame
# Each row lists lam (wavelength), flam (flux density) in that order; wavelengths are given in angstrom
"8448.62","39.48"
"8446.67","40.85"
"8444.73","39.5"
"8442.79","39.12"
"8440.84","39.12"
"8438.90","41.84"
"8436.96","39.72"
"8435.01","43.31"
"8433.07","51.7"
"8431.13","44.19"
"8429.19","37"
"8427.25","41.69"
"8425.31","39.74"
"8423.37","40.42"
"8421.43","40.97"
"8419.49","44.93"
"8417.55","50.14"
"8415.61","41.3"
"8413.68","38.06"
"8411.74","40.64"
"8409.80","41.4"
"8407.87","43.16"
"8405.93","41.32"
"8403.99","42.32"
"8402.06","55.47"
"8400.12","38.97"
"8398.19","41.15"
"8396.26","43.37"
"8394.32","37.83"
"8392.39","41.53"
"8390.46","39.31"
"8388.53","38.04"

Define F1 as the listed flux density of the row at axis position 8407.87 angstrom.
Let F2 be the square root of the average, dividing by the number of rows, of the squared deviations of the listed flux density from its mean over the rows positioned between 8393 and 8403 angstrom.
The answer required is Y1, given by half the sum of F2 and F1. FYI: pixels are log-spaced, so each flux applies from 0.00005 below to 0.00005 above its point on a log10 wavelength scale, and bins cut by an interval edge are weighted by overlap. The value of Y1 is 25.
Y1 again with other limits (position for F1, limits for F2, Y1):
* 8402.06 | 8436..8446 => 28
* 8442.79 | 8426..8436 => 22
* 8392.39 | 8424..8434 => 23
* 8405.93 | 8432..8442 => 23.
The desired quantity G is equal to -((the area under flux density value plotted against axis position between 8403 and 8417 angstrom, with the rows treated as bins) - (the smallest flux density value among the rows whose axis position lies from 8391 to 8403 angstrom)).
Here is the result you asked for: -543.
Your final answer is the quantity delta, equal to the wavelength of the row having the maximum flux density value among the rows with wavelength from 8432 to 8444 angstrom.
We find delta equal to 8433.07 angstrom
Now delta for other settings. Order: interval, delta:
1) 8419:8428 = 8419.49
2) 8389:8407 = 8402.06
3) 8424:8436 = 8433.07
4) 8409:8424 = 8417.55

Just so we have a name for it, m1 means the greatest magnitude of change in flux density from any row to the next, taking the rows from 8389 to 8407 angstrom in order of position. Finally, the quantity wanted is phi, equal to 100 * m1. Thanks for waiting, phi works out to 1650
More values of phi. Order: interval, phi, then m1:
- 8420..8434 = 751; 7.5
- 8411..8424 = 884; 8.8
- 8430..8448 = 839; 8.4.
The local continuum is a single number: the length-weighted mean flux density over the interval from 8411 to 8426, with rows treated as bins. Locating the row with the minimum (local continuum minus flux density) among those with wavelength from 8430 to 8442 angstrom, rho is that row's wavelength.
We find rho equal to 8433.07 angstrom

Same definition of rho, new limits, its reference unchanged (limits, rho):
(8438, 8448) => 8438.90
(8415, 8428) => 8417.55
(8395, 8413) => 8402.06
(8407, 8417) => 8407.87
